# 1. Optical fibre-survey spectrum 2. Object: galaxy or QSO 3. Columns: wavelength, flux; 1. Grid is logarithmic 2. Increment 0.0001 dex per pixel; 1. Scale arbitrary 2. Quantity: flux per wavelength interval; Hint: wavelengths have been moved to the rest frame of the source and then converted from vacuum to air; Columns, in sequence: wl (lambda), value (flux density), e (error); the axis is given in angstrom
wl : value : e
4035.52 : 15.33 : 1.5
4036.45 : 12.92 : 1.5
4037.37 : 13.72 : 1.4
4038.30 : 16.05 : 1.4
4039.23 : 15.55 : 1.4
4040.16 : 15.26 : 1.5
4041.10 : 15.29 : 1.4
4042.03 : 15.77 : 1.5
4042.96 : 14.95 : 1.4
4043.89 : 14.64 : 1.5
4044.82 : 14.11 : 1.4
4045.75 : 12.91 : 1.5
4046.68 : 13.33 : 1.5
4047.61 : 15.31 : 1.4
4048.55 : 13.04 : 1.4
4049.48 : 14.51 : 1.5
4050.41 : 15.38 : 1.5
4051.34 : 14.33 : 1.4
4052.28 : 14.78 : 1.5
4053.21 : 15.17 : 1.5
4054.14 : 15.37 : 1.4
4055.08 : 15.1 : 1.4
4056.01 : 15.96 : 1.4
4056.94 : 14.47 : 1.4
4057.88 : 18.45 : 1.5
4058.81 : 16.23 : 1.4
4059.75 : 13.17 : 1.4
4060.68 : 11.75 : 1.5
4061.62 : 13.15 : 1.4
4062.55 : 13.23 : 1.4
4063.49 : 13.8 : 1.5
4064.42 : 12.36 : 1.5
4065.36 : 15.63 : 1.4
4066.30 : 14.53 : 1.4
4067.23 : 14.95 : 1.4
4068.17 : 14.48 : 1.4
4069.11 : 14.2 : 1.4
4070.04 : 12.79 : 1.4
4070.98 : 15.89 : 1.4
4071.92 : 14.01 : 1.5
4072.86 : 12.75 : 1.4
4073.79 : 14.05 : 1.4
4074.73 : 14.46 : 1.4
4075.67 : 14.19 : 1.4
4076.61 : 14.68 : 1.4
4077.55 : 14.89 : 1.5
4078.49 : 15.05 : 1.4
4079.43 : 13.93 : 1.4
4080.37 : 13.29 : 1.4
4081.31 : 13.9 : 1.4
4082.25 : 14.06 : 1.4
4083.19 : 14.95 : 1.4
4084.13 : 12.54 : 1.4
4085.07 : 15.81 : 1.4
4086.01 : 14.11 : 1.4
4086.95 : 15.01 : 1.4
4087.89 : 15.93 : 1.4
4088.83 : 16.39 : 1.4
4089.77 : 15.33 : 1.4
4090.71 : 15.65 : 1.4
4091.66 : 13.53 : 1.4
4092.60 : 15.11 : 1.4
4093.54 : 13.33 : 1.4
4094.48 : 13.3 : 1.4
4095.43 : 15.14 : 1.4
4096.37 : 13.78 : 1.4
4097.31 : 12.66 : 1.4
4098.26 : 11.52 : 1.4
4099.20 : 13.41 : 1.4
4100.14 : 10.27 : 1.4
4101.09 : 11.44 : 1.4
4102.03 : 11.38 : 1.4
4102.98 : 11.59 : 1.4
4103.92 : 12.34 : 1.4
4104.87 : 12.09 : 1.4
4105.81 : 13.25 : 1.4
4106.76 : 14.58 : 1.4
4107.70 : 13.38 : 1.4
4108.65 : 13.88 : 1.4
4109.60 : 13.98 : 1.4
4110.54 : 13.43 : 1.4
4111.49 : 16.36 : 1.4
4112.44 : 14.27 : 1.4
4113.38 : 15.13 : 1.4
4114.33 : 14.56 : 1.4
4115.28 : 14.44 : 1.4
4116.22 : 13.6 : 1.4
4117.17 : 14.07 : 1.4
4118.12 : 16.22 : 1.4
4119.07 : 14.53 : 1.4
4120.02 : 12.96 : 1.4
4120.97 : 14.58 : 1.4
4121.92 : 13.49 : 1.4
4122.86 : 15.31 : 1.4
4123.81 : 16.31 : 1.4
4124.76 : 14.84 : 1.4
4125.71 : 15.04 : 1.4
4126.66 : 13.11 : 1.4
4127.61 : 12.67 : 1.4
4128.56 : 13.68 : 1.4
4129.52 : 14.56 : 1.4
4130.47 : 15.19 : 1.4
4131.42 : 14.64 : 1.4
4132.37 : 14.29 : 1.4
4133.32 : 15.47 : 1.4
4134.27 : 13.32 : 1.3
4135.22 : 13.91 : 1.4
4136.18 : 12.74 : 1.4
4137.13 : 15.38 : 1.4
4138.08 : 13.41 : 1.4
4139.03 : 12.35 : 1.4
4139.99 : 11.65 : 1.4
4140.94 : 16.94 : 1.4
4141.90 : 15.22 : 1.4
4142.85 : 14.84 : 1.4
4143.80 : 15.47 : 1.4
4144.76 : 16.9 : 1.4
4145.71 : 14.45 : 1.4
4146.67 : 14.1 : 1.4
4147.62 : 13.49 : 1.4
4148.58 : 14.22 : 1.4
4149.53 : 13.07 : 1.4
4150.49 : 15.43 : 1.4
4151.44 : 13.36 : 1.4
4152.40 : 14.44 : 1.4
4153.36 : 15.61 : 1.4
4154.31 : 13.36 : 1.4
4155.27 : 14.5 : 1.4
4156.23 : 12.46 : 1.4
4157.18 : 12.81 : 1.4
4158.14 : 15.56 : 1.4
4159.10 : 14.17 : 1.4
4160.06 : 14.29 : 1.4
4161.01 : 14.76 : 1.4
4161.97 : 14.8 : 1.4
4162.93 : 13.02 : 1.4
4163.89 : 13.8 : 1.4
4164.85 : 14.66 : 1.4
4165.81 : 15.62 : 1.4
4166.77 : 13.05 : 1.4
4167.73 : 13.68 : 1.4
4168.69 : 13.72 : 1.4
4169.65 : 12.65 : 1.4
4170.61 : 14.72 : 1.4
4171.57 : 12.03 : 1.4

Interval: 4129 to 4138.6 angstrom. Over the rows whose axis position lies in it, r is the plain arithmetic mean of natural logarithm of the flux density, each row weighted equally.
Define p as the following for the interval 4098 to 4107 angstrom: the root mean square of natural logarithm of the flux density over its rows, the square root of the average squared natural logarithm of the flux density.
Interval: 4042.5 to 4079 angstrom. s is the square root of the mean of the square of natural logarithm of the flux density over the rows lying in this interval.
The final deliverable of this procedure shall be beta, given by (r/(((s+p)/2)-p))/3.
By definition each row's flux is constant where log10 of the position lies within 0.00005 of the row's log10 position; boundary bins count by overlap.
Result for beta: 11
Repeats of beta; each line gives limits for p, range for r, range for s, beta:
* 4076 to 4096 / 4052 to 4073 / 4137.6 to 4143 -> -46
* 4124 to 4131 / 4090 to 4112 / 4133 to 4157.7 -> 1859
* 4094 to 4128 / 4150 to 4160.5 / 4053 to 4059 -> 12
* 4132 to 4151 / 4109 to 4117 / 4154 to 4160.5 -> -58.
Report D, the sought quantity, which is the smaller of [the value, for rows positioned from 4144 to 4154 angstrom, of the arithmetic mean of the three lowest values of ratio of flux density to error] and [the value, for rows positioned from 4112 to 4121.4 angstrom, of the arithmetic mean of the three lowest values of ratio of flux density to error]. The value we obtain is 9.5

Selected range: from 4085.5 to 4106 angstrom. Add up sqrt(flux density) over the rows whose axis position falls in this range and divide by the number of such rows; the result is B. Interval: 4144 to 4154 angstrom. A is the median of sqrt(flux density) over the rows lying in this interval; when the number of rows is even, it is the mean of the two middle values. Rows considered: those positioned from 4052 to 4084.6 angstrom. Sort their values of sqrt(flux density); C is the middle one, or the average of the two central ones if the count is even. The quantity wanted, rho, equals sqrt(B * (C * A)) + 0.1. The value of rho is 7.36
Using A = 3.79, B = 3.66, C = 3.80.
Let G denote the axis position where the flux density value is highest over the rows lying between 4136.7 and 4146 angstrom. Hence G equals 4140.94 angstrom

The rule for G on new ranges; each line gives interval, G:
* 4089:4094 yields 4090.71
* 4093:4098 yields 4095.43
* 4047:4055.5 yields 4050.41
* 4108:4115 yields 4111.49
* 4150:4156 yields 4153.36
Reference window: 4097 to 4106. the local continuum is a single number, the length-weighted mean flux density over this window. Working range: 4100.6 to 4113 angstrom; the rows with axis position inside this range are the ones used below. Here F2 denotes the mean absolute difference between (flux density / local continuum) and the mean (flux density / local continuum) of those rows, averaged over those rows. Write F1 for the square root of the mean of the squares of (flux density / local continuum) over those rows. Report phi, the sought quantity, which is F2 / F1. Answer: 0.084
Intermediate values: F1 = 1.11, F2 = 0.094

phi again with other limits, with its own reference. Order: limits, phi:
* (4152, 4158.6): 0.074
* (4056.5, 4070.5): 0.086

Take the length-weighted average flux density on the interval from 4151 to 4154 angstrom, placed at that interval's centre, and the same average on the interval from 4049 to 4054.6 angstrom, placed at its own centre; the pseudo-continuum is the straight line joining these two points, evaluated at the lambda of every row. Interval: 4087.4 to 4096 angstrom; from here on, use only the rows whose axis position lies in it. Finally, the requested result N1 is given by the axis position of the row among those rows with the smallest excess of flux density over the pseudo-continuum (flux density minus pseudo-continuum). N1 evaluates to 4094.48 angstrom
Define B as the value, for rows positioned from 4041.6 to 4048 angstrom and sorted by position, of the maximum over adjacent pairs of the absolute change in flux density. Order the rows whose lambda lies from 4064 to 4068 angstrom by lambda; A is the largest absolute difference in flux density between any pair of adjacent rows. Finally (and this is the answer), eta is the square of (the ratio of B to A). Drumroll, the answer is 0.4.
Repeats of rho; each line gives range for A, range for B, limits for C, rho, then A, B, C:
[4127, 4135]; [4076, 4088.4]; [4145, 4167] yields 7.48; 3.80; 3.80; 3.77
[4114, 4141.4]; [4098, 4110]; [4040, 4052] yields 7.27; 3.80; 3.54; 3.83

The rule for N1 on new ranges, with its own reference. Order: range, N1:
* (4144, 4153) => 4149.53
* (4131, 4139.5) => 4139.03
